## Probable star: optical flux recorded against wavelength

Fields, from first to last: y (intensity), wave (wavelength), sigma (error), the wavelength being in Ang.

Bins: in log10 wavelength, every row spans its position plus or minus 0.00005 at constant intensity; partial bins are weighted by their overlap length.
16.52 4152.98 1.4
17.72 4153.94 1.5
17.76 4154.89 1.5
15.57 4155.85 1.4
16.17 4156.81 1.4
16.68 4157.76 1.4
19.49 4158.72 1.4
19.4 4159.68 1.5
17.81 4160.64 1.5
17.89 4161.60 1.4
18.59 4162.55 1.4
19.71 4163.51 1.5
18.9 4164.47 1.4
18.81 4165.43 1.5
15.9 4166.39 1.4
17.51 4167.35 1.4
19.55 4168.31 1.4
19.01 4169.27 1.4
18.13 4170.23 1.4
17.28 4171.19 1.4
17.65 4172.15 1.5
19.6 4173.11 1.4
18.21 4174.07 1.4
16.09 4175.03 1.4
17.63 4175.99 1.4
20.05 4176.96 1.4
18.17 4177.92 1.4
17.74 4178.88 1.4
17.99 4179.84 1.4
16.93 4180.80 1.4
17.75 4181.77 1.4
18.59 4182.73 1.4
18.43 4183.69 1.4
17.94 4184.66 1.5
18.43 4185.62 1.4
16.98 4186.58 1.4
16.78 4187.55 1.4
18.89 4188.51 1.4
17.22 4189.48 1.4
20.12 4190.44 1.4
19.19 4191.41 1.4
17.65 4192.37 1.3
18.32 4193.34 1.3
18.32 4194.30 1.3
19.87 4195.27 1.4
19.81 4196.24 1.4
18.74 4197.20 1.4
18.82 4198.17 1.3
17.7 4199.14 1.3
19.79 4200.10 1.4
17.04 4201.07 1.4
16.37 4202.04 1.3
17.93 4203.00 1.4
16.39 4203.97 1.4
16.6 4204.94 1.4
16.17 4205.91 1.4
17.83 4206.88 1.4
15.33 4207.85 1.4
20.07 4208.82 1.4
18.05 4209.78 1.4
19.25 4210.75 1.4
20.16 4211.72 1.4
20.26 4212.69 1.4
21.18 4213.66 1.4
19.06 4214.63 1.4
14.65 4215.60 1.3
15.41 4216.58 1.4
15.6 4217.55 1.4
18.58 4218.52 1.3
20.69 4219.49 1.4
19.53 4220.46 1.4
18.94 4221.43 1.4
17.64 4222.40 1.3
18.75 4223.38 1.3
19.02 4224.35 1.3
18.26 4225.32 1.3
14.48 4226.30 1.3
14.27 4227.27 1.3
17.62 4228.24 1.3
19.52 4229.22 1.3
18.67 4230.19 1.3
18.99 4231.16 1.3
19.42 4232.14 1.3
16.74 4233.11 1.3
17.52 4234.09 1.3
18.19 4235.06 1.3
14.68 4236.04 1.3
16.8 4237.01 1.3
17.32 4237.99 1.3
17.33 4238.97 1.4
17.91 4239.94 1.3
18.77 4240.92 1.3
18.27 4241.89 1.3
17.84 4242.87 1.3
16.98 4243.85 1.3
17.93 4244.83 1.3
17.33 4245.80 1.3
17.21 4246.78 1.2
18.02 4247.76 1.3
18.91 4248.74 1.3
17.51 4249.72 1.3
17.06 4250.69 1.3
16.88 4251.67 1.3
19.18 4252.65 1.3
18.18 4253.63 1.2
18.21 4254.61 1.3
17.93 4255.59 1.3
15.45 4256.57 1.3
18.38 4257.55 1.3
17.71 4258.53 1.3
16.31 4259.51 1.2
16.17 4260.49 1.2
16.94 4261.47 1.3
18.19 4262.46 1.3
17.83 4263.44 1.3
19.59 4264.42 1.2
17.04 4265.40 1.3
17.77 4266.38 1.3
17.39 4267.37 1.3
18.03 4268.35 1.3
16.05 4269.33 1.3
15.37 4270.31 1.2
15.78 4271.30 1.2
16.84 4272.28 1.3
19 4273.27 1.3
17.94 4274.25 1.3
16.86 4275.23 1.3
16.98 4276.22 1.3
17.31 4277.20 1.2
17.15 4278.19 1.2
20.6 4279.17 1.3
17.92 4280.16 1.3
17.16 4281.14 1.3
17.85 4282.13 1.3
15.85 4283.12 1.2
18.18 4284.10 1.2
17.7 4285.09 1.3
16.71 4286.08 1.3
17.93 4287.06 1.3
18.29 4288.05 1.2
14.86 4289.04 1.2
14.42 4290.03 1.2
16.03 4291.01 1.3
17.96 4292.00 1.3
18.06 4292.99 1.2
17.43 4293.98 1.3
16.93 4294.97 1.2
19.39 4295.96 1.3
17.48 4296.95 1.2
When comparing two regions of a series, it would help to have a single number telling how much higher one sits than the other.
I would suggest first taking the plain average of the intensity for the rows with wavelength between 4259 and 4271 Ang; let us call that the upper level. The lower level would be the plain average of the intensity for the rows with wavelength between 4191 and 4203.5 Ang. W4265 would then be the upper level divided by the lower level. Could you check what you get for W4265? 0.93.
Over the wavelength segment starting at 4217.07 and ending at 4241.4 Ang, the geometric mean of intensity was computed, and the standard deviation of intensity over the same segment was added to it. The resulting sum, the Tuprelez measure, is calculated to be 19.4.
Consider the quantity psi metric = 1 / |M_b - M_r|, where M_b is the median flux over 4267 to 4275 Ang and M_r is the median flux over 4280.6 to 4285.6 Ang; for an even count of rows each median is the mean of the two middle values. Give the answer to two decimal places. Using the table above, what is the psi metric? 1.71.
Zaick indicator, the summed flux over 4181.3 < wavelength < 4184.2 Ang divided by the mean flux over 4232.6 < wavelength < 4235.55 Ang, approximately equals 3.13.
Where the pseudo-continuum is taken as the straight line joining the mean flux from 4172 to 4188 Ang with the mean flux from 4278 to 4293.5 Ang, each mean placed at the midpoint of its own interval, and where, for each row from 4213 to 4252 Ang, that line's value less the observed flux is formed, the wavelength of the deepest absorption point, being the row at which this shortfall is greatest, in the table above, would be 4227.27 Ang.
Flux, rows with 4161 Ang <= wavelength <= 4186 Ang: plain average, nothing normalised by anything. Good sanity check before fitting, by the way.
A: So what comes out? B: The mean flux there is 18.2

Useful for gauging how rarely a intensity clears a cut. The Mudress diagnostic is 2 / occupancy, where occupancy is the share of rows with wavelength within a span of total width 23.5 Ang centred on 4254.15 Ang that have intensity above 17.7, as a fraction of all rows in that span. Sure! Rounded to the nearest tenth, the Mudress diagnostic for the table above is 3.7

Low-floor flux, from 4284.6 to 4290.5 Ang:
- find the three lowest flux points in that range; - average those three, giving 15.3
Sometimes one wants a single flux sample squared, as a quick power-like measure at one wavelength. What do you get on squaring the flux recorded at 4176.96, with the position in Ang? 402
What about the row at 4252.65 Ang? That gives 368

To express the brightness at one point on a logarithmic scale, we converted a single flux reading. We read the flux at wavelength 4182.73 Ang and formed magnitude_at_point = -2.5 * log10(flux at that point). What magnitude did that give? -3.17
